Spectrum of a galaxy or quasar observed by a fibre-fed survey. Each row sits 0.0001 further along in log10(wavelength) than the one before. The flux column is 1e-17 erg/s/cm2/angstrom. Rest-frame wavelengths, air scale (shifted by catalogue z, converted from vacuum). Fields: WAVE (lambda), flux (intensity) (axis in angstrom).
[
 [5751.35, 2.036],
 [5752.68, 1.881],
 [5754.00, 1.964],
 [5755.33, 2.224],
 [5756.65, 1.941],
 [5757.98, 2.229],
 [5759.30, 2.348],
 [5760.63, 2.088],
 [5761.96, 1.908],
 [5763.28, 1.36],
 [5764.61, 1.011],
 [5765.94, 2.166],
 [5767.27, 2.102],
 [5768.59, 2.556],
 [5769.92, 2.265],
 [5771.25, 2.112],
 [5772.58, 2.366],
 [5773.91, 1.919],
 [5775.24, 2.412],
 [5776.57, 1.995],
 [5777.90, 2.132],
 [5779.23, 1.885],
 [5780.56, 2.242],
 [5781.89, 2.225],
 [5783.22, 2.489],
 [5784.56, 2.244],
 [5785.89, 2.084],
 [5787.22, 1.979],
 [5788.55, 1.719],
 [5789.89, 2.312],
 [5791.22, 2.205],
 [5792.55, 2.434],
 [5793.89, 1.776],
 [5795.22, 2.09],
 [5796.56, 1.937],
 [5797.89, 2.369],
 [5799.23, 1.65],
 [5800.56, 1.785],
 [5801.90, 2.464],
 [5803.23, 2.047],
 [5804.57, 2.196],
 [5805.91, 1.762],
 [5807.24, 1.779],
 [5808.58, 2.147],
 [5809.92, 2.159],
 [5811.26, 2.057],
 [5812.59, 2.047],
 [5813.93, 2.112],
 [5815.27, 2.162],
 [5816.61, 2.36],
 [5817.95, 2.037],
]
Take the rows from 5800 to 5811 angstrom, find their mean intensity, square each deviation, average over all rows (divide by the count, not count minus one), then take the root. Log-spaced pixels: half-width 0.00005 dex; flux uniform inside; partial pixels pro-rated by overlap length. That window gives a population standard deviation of 0.235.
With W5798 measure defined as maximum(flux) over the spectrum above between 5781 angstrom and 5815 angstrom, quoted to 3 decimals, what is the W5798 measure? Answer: 2.489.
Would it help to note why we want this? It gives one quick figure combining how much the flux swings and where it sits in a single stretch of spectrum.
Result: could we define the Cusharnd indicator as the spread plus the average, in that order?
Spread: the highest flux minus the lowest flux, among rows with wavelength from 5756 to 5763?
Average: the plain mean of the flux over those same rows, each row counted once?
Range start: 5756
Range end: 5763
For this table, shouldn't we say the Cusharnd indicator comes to 2.5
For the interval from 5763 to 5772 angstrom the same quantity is 3.5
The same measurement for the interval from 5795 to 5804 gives 2.9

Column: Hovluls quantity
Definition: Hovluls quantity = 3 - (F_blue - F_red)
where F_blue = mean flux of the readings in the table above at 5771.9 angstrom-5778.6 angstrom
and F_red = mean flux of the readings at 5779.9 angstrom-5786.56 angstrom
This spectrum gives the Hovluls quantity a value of 3.09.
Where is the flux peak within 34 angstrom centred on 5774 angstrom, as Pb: 5768.59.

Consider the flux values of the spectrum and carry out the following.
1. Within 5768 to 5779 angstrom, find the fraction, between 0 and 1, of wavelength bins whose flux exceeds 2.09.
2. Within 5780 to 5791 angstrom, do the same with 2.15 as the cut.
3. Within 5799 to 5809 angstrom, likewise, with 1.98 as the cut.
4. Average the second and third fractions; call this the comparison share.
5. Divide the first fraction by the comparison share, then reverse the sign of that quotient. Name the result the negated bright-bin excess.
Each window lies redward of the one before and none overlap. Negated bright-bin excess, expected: -1.33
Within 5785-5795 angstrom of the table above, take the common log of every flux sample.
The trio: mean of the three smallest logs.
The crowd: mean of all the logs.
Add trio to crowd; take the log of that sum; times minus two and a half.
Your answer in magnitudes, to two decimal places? 0.60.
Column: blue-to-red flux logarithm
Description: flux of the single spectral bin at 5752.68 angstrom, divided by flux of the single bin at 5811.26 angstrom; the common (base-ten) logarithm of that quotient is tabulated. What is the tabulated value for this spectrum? -0.039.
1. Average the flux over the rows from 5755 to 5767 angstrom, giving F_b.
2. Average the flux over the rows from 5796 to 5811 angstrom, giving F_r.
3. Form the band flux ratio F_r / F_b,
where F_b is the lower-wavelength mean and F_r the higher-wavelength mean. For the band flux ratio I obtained 1.06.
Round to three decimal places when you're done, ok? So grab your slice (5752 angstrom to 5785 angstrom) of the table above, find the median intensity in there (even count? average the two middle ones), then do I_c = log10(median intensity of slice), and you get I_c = 0.329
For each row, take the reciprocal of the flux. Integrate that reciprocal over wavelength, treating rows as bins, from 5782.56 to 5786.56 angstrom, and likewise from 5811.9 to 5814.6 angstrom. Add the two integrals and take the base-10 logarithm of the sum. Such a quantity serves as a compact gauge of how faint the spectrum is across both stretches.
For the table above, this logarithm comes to 0.49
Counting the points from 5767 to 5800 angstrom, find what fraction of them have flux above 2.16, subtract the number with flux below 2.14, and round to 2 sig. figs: -13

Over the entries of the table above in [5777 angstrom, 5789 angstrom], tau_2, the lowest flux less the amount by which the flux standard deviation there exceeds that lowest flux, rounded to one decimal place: 3.2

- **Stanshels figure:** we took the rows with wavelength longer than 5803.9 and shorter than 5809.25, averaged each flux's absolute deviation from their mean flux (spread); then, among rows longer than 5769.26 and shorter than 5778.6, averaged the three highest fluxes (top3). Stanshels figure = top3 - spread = 2.15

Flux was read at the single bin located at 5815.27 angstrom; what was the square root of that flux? 1.47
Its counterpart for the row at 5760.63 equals 1.44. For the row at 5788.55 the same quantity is 1.31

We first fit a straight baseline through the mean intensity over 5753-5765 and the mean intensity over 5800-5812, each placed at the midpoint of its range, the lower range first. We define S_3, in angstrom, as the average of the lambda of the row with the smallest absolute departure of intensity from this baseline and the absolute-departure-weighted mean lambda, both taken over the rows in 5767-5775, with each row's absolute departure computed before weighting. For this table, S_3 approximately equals 5772.0 angstrom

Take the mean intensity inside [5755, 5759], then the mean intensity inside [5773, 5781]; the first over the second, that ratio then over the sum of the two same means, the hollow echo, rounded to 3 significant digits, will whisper 0.240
